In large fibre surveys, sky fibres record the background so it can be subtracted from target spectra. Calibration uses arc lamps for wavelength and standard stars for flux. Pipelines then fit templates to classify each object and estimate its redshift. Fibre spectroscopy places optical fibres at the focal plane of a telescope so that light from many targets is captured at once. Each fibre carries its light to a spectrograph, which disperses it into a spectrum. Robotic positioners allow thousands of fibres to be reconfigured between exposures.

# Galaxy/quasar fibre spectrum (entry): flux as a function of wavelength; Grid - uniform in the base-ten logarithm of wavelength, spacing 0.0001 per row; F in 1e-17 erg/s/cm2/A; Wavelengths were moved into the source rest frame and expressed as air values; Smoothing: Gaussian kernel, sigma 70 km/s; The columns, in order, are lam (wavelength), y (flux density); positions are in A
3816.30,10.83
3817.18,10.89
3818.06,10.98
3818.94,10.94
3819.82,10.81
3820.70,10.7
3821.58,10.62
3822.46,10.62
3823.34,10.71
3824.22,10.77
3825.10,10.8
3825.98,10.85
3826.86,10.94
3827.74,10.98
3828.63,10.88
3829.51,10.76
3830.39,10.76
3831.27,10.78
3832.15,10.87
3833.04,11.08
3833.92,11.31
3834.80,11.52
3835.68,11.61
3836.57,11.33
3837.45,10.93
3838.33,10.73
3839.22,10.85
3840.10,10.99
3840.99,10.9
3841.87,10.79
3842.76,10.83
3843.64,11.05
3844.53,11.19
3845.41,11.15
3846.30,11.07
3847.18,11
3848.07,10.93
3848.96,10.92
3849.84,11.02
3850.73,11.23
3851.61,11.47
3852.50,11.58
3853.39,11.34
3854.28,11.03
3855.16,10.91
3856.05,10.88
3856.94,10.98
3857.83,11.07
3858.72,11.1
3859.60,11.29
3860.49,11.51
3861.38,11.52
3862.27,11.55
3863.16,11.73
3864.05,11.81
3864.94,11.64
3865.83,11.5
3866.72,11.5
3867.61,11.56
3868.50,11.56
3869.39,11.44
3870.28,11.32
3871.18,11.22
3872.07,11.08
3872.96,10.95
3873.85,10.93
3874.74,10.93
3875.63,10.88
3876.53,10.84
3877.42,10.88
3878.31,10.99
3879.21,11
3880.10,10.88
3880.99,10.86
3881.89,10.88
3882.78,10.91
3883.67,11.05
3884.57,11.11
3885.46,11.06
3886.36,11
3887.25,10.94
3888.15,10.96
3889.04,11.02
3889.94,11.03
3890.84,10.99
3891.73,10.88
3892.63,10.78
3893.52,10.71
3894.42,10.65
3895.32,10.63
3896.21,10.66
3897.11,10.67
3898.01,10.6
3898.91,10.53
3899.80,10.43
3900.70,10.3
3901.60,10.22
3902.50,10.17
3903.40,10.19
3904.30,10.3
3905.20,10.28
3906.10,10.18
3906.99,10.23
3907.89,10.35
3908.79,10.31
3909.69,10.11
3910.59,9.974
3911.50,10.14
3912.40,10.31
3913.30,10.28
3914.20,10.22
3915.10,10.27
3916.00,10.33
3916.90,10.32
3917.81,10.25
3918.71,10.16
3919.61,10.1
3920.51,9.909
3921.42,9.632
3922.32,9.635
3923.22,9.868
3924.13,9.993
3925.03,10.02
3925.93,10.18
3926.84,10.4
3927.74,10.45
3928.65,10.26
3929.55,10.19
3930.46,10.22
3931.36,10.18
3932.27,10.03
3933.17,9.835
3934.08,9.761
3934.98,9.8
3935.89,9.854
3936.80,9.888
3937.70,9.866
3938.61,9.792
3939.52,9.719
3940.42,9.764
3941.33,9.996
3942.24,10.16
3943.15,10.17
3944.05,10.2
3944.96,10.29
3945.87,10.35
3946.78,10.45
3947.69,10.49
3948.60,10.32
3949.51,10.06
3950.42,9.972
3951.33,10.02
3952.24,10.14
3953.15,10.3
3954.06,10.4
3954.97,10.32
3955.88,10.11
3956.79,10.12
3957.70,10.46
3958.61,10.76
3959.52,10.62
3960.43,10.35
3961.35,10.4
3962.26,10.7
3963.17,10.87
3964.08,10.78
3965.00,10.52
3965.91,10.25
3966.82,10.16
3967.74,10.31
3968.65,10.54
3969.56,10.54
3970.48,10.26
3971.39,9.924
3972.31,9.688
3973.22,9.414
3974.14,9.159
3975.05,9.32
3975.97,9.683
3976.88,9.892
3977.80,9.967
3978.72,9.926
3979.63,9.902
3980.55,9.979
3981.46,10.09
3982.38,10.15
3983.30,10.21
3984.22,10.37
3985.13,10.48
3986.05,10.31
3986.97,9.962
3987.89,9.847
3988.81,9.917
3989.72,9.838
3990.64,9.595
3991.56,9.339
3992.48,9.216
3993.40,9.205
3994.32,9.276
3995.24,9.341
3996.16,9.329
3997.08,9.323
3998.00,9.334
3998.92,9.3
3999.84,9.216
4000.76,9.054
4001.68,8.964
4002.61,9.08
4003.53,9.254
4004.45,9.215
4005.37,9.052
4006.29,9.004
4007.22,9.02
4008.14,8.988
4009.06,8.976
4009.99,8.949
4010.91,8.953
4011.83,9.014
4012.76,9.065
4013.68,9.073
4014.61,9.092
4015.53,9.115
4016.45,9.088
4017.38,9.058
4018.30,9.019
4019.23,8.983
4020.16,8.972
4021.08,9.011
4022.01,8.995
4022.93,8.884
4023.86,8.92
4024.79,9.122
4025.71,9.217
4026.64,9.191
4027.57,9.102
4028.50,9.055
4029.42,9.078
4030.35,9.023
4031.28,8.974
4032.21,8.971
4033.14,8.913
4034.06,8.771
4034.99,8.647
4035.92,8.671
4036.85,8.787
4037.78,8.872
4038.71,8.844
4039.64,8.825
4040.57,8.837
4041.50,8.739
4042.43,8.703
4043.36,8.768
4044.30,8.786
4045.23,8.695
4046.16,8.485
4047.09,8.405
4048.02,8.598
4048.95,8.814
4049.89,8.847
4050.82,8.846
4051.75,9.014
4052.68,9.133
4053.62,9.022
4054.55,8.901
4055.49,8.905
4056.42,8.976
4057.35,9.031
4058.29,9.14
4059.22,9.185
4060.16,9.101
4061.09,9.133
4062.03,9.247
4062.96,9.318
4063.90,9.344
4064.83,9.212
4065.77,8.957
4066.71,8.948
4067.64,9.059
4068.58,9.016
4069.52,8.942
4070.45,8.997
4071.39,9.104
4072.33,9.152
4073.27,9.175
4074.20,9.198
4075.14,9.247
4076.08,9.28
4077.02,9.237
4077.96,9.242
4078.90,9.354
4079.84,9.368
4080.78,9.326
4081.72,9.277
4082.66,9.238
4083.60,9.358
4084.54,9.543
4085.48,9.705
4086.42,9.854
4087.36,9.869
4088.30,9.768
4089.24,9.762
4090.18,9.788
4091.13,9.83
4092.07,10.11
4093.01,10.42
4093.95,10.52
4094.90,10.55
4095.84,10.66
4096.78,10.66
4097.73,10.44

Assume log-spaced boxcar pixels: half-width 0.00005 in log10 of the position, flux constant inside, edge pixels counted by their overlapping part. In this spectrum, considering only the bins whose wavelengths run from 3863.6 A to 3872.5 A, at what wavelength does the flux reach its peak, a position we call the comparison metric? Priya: 3864.05 A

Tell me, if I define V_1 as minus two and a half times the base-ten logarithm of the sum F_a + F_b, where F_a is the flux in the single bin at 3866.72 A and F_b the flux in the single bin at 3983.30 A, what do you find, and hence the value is -3.34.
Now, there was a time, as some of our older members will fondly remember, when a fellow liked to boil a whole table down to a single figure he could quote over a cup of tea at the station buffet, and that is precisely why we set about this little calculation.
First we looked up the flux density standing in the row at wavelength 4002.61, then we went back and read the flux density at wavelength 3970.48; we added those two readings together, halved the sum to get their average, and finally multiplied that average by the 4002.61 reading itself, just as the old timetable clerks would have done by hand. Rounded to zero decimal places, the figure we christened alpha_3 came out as 88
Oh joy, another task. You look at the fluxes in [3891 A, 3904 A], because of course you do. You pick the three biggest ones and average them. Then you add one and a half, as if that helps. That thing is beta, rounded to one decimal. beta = 12.3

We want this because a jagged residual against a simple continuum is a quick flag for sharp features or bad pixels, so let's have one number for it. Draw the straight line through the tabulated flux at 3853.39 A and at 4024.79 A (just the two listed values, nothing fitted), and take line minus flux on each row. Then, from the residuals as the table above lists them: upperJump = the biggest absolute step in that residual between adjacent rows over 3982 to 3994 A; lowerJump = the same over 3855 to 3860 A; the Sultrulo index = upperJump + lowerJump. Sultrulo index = 0.537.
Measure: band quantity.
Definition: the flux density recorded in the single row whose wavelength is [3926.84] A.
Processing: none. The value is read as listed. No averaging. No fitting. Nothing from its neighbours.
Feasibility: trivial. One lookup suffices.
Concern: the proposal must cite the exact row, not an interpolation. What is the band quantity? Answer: 10.4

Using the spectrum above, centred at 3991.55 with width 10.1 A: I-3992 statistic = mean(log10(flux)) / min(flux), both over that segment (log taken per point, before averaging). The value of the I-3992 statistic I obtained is 0.106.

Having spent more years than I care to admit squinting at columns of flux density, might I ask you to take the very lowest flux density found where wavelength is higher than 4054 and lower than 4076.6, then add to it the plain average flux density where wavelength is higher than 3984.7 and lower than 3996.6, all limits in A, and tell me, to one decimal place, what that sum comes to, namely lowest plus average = 18.6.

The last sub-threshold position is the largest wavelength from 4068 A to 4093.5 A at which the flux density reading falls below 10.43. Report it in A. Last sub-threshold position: 4093.01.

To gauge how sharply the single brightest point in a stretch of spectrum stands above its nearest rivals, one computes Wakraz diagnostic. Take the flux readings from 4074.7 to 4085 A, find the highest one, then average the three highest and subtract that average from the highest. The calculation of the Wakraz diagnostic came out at 0.12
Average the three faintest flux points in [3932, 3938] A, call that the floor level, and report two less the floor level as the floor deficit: -7.8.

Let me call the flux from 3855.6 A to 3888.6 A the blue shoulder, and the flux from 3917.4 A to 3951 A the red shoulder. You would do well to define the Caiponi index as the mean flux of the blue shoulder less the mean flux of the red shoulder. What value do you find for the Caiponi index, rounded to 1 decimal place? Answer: 1.1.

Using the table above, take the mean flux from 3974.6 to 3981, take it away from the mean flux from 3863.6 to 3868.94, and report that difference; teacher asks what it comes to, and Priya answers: 1.8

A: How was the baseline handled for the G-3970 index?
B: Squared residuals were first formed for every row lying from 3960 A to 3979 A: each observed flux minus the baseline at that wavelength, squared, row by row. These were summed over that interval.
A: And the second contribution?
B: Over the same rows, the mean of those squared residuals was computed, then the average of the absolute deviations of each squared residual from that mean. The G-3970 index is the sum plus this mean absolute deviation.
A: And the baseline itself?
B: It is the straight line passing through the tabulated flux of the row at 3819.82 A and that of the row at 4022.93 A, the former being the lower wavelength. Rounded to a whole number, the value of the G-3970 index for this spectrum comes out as 16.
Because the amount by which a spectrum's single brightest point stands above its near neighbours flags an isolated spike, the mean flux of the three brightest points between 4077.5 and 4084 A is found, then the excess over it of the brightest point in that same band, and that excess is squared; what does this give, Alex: 0.0001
